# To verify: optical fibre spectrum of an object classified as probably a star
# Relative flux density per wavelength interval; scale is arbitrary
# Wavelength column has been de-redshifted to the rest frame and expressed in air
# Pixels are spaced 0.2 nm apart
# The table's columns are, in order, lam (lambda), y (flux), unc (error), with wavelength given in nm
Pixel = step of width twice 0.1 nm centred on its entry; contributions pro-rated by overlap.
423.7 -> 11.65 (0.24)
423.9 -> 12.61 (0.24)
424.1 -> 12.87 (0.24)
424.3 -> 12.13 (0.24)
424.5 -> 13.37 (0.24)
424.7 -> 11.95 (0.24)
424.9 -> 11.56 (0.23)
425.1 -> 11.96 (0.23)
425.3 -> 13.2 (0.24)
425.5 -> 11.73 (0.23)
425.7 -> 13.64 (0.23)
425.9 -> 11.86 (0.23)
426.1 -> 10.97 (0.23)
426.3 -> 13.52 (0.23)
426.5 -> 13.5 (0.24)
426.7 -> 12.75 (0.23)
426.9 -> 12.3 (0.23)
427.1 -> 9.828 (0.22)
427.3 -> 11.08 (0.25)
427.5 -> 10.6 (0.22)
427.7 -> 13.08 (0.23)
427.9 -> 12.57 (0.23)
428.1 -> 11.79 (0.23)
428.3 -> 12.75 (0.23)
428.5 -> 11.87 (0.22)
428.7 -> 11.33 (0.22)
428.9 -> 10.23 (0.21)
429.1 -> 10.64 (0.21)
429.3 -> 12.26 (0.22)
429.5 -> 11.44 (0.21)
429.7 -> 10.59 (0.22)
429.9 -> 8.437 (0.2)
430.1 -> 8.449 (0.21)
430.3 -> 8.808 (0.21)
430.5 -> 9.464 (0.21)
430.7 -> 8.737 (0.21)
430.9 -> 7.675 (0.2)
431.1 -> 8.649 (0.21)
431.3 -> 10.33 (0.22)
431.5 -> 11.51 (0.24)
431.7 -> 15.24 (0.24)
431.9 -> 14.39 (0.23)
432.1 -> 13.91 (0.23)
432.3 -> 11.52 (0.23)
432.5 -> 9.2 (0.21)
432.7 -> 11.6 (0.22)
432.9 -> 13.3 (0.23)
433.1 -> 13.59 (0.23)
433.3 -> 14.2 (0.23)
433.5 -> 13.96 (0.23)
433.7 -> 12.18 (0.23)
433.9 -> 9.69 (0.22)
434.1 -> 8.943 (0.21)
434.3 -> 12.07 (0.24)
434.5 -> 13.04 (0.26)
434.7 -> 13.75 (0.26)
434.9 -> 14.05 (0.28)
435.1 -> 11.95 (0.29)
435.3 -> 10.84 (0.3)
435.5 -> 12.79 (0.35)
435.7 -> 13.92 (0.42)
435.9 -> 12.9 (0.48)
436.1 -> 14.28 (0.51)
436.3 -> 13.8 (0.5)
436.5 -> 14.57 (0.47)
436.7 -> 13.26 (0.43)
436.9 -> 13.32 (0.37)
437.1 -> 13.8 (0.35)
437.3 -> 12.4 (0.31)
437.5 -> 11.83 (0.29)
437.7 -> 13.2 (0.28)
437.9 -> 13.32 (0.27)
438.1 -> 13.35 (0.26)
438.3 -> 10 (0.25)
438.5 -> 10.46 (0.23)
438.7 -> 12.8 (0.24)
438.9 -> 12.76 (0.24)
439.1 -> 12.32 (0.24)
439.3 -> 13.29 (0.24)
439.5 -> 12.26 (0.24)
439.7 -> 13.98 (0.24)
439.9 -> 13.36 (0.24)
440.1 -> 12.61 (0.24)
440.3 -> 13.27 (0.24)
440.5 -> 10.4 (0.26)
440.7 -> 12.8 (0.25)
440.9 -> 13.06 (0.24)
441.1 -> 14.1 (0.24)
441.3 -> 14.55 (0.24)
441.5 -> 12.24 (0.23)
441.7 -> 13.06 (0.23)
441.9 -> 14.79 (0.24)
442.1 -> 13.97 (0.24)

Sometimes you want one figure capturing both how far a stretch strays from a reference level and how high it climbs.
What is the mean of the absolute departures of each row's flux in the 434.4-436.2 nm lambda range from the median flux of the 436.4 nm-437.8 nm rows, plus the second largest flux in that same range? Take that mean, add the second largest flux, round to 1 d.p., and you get 14.9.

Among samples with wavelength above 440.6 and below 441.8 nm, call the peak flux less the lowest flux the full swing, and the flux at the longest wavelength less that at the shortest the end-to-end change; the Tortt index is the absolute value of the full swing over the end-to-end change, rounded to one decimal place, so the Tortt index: 8.9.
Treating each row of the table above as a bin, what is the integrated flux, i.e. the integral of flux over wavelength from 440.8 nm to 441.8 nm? 13.4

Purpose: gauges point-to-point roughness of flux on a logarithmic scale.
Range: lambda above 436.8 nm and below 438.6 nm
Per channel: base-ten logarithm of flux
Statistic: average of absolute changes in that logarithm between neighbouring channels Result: 0.035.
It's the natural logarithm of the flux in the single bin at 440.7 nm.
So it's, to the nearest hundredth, 2.55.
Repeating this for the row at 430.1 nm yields 2.13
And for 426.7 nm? 2.55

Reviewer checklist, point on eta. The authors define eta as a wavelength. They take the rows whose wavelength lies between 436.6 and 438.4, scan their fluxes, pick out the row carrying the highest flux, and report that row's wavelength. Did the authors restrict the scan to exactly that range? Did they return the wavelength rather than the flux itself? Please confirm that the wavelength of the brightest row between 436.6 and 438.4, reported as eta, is 437.1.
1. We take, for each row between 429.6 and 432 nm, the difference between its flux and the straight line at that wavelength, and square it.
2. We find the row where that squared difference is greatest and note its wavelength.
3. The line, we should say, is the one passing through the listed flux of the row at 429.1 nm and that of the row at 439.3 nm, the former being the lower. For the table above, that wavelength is 431.7 nm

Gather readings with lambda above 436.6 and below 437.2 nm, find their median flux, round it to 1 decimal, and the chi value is 13.3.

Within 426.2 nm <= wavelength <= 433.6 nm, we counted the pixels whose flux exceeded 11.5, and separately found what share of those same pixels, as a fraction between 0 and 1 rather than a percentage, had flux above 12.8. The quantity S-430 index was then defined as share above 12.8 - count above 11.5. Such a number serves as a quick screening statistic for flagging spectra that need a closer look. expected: -20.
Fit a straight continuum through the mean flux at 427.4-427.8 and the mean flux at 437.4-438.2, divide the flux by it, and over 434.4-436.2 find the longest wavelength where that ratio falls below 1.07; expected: 435.9 nm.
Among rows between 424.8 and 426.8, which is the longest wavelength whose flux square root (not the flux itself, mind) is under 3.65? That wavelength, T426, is 426.7 nm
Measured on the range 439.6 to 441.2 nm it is 440.9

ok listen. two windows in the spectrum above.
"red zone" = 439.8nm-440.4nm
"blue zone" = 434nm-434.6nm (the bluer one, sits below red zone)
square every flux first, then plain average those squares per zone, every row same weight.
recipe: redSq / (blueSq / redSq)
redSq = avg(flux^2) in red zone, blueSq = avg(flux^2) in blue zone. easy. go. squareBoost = 222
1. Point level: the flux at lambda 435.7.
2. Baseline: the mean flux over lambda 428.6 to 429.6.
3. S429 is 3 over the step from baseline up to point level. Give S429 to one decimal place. 1.1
